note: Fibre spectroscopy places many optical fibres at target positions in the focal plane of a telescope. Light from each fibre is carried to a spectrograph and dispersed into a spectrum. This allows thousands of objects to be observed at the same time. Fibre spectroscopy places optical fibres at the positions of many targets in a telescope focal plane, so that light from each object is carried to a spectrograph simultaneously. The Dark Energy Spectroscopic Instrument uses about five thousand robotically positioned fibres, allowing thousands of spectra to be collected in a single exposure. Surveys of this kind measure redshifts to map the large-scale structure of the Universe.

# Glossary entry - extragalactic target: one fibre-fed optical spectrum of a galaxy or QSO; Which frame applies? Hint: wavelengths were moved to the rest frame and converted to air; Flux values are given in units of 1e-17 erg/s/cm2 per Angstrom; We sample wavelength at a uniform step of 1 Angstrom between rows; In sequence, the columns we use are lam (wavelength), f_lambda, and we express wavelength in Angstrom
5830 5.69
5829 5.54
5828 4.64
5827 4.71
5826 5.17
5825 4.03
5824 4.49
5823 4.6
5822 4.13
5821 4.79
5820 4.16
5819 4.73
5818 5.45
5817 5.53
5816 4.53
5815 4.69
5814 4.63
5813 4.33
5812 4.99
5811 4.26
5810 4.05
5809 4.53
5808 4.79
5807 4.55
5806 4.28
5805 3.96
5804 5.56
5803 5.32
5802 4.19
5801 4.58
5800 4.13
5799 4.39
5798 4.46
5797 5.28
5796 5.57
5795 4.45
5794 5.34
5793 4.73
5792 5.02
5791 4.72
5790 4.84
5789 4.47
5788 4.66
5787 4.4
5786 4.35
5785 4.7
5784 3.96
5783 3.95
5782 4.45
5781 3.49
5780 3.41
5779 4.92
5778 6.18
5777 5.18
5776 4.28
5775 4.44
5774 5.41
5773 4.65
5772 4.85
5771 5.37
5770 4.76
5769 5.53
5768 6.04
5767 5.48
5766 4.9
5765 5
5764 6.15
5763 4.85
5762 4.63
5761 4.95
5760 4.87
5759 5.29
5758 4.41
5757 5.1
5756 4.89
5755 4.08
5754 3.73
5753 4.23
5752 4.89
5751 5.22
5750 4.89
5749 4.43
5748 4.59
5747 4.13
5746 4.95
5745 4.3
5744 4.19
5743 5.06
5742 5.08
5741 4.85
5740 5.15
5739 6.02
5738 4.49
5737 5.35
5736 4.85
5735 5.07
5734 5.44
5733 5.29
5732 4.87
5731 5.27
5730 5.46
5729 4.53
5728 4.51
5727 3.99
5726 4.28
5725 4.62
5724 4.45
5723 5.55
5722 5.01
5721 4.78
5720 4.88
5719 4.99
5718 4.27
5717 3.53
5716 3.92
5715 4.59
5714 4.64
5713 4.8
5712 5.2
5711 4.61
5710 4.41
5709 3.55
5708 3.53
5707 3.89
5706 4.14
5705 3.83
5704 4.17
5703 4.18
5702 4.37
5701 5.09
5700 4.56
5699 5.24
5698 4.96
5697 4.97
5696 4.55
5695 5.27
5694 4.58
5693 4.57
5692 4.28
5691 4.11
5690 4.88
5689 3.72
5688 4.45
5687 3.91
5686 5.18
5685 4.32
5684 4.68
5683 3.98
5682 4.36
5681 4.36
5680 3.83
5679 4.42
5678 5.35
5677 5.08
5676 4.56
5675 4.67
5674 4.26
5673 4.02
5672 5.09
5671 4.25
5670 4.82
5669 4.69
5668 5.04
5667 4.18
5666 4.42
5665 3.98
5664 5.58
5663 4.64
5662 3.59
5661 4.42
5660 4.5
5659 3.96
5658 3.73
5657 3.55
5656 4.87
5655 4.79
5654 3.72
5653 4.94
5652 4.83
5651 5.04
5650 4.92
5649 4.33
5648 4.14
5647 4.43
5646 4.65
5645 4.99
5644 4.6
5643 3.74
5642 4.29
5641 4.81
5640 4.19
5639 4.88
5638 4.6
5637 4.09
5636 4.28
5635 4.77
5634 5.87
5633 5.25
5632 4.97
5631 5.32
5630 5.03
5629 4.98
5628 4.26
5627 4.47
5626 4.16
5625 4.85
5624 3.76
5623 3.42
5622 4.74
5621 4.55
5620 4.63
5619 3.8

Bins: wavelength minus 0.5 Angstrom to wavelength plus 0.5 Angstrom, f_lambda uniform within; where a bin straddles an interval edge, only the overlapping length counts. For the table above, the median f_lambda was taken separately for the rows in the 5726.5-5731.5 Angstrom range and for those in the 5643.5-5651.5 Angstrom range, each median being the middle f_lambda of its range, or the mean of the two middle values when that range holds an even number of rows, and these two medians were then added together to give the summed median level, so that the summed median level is 9.2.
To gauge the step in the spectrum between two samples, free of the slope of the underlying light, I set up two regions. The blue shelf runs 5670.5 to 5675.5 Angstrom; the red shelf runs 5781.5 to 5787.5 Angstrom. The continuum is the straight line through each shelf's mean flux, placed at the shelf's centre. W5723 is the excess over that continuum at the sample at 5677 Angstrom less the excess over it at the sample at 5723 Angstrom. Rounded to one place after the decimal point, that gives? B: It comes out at -0.5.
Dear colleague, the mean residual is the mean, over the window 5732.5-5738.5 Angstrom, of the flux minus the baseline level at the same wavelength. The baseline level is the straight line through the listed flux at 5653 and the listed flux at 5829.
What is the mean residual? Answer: -0.14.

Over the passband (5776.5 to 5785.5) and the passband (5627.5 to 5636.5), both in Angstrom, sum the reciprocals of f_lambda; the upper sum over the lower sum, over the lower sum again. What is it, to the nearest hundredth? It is 0.62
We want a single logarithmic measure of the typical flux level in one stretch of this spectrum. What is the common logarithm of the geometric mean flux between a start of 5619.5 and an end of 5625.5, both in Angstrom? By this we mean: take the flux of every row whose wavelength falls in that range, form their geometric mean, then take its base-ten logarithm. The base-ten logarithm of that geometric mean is 0.632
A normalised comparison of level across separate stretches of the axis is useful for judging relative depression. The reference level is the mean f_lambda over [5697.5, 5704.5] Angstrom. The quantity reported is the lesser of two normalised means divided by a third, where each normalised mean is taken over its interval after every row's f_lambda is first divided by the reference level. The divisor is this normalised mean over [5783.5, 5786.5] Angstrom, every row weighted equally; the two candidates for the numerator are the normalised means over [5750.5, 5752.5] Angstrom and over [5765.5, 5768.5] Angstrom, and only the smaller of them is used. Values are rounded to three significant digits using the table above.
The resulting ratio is 1.17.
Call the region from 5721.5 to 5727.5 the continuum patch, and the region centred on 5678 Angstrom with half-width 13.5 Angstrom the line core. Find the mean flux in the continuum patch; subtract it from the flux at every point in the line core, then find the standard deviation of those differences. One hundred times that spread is 44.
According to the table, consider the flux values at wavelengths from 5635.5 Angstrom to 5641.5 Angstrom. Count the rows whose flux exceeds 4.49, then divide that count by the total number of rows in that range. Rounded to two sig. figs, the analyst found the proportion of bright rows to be 0.50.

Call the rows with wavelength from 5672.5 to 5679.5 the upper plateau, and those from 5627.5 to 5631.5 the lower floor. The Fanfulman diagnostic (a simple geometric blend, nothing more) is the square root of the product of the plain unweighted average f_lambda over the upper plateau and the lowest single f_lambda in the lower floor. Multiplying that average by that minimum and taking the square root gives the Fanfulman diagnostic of 4.4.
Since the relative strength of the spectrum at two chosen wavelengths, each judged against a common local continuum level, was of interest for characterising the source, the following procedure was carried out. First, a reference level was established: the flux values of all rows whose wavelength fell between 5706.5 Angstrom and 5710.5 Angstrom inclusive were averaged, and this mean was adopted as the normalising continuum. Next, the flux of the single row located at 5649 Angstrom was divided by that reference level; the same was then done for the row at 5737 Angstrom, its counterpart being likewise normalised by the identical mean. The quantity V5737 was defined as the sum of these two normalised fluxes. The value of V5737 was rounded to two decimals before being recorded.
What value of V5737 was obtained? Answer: 2.52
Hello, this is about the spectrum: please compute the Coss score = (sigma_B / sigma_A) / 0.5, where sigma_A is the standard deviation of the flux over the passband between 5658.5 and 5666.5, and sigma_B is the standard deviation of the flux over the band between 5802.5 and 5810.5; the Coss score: 1.92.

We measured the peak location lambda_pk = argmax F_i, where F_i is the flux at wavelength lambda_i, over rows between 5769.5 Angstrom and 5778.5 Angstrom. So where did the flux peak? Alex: 5778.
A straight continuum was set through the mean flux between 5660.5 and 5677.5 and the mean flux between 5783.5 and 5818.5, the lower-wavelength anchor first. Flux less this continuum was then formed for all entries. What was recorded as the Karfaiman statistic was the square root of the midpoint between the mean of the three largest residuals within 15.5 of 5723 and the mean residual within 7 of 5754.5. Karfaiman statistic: 0.68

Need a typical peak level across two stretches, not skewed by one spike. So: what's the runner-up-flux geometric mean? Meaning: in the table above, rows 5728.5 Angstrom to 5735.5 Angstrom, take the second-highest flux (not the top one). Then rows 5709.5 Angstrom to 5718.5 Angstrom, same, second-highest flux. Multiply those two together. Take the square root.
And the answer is 5.11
